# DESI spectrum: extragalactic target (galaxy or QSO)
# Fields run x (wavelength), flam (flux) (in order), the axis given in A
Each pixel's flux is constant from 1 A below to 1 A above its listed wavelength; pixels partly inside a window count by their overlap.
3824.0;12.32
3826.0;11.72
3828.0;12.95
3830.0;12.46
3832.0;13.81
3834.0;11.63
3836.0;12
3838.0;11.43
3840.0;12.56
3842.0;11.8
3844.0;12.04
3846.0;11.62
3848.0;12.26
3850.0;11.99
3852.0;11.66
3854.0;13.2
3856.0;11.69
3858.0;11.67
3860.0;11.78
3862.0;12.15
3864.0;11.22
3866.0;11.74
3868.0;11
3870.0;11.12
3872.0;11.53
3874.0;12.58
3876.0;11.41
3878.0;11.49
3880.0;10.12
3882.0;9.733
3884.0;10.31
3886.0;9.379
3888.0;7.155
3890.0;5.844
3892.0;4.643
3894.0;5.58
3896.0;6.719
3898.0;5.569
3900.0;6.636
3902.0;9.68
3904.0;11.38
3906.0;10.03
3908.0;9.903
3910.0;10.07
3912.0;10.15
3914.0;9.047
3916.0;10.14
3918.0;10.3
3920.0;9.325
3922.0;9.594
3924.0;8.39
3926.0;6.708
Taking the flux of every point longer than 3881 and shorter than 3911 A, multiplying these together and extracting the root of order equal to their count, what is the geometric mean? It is 7.9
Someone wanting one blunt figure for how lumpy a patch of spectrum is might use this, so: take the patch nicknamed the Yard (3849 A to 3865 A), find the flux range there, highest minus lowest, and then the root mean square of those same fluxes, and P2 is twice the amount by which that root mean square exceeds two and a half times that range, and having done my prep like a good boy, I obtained 14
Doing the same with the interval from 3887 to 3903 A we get -12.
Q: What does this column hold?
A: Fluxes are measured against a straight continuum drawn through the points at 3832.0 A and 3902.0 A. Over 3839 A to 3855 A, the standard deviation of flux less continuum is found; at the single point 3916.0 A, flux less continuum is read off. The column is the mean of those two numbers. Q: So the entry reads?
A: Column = 1.0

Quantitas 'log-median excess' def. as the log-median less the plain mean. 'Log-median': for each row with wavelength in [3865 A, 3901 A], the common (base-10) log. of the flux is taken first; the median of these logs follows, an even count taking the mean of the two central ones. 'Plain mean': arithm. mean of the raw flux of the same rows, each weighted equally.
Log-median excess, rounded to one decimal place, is -8.0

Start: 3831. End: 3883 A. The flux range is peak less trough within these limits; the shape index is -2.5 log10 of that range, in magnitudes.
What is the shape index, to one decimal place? -1.5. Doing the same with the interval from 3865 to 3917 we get -2.2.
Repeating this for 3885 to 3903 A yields -1.8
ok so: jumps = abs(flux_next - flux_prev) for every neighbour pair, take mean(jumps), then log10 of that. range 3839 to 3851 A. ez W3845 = -0.33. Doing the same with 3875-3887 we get -0.17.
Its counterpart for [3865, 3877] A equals -0.16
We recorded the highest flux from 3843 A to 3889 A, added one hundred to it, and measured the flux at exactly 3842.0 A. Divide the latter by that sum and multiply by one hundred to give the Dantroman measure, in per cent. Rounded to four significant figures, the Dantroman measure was 10.42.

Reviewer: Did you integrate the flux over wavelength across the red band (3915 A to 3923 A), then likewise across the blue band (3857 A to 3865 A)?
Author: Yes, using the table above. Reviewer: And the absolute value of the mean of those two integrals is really 86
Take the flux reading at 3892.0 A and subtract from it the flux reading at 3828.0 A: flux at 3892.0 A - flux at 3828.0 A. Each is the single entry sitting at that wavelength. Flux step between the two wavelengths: -8.3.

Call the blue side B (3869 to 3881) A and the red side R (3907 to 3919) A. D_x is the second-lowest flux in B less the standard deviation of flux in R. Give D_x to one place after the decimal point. 10.7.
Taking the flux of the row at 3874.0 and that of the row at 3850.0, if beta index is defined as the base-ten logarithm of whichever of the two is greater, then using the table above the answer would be 1.10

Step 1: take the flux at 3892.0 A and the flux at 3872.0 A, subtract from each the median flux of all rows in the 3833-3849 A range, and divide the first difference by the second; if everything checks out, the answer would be 20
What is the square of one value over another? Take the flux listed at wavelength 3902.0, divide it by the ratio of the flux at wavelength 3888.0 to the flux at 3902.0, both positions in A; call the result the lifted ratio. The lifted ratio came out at 13.1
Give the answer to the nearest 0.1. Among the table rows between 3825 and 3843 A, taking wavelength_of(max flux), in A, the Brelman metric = 3832.0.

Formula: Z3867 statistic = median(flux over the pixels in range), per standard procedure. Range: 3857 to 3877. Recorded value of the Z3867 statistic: 11.6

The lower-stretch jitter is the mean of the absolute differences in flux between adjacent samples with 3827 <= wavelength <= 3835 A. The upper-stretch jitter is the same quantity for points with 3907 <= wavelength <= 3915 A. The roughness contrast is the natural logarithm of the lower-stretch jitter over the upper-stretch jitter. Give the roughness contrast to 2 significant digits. 1.1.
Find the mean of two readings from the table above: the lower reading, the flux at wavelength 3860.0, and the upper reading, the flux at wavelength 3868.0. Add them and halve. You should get 11.4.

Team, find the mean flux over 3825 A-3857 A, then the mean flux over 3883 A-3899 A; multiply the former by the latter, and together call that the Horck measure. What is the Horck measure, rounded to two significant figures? 84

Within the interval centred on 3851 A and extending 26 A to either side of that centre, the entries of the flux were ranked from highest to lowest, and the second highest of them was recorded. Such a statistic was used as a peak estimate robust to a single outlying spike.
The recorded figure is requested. 13.2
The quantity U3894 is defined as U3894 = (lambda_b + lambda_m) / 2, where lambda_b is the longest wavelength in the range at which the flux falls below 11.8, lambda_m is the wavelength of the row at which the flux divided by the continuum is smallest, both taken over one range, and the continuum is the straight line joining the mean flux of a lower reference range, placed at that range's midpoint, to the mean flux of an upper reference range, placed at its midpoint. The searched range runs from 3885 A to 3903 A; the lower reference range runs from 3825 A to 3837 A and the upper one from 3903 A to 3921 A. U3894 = 3897 A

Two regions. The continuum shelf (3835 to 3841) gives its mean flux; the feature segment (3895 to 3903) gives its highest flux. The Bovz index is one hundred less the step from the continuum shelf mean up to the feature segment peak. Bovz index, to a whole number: 102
